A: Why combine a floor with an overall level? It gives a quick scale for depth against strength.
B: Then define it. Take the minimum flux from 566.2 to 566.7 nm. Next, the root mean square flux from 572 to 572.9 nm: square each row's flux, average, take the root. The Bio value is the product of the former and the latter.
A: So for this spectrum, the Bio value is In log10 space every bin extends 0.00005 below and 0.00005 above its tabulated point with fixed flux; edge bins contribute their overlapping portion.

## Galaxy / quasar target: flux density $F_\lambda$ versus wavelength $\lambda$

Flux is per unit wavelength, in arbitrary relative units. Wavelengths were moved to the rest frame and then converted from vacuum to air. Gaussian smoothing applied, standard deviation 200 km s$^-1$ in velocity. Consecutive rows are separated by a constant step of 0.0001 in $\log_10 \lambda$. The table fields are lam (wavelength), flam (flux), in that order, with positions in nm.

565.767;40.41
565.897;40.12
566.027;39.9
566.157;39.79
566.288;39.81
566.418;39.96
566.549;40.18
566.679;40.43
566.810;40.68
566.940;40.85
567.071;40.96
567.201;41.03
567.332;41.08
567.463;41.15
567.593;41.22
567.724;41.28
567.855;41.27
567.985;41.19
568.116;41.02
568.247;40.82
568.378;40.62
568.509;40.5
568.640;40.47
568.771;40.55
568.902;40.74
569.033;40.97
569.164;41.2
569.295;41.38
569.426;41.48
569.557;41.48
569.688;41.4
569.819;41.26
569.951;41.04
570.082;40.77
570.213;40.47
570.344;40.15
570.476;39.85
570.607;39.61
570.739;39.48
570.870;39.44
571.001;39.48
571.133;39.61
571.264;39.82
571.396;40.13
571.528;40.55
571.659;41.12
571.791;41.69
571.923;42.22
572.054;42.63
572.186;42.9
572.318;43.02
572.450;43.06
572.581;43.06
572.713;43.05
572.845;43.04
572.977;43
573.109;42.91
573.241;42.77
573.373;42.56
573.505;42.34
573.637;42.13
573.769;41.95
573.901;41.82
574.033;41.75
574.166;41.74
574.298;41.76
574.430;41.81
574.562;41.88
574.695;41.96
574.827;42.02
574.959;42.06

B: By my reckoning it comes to 1710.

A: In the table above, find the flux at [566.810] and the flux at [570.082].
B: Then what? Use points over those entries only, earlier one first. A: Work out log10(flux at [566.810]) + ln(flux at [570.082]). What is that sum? 5.32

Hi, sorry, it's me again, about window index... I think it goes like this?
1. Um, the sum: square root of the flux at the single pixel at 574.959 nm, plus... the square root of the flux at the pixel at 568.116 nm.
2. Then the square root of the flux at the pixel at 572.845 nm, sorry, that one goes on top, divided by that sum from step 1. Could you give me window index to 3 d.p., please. 0.509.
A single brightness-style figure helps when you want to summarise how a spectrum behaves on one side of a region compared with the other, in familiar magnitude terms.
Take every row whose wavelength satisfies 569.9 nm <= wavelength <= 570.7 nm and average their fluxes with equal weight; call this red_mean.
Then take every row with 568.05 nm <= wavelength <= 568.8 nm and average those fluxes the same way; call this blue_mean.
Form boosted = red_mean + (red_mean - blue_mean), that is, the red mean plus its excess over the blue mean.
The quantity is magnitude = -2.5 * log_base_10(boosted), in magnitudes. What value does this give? -4.00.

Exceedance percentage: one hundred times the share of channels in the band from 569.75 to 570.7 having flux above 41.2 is 14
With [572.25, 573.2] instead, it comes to 100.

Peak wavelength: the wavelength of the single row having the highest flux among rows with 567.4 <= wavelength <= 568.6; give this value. 567.724 nm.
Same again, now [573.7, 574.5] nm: 573.769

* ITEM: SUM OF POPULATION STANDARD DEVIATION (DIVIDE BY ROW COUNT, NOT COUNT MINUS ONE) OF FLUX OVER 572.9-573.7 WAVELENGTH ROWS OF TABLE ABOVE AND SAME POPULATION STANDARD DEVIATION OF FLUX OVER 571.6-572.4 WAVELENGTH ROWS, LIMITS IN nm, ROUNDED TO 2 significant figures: 0.99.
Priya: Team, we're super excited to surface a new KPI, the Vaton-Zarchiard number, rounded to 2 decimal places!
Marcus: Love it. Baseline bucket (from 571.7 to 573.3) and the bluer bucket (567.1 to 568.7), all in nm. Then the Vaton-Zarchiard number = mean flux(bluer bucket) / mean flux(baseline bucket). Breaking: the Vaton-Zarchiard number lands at 0.96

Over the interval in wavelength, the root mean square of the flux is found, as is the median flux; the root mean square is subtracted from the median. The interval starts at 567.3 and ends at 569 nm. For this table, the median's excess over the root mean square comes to 0.10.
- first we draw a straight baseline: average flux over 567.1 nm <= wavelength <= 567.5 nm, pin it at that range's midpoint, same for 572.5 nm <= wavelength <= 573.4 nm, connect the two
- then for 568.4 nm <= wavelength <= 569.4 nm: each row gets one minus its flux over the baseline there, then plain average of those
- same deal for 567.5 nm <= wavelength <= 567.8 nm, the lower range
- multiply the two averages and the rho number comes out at 0.0000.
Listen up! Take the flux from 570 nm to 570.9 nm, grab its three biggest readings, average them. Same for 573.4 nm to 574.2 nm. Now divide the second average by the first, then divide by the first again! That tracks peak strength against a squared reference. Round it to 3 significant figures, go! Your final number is 0.0257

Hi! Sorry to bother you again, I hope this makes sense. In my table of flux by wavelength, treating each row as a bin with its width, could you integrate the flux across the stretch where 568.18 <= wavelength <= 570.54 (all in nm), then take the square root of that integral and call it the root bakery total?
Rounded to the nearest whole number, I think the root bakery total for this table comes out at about 10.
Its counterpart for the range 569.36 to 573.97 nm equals 14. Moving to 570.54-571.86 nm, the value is 7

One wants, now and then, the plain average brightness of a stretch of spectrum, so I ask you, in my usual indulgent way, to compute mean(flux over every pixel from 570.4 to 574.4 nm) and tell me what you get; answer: 41.6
